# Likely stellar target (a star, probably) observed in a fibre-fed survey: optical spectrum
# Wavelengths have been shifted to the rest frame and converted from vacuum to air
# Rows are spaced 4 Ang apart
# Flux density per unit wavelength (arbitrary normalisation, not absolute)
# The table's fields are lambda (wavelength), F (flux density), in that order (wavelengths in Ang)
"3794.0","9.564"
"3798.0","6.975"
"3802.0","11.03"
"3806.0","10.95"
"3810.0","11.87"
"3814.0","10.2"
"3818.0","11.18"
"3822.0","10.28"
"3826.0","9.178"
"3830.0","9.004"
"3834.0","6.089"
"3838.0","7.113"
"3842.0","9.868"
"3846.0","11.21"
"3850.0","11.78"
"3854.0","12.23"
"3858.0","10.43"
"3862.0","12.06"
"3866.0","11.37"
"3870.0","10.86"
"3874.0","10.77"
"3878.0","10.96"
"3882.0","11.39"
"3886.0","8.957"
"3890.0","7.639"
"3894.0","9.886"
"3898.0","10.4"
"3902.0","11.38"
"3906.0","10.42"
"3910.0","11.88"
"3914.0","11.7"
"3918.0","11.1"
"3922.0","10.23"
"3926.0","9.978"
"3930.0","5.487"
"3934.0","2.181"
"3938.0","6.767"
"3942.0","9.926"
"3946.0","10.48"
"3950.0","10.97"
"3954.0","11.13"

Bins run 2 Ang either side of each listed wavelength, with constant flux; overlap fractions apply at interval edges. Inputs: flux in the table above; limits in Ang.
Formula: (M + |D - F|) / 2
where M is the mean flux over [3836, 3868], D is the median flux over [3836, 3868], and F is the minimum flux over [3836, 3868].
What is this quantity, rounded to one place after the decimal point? 7.5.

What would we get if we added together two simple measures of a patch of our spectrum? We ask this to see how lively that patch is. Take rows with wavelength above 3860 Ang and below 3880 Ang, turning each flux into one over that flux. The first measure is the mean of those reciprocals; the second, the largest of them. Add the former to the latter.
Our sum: 0.182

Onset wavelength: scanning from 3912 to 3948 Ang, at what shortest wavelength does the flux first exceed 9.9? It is 3914.0 Ang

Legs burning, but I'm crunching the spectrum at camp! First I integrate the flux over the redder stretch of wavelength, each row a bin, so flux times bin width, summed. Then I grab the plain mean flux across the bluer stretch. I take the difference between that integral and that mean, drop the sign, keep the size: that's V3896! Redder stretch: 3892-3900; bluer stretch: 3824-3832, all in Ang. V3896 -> 72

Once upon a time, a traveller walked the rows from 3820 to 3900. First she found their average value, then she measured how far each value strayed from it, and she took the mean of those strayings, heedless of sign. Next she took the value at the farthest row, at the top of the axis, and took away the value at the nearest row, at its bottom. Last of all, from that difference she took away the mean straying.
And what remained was -1.2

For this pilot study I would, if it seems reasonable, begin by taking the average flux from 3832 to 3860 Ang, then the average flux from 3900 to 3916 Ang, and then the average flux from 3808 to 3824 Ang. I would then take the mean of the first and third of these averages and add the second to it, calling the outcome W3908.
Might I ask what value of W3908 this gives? 21.7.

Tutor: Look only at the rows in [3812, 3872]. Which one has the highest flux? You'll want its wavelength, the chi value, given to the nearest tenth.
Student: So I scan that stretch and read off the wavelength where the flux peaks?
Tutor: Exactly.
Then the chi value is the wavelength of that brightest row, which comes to 3854.0 Ang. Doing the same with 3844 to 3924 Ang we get 3854.0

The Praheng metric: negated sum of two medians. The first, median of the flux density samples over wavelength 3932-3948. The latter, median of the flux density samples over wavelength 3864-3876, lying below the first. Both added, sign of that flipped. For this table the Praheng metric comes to -19.2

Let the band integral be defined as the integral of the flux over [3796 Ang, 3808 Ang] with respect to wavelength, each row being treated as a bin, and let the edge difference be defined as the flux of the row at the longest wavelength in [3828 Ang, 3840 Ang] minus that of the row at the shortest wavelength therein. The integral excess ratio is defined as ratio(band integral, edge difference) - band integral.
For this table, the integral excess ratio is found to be -177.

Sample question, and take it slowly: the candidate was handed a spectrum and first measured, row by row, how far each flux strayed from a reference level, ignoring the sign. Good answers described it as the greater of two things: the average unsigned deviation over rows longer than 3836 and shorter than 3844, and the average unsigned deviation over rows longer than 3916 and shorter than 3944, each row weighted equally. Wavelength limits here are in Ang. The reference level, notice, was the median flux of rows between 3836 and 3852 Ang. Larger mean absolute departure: 2.7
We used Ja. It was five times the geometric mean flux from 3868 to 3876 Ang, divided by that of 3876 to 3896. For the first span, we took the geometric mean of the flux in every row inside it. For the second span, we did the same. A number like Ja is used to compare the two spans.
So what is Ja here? 5.6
